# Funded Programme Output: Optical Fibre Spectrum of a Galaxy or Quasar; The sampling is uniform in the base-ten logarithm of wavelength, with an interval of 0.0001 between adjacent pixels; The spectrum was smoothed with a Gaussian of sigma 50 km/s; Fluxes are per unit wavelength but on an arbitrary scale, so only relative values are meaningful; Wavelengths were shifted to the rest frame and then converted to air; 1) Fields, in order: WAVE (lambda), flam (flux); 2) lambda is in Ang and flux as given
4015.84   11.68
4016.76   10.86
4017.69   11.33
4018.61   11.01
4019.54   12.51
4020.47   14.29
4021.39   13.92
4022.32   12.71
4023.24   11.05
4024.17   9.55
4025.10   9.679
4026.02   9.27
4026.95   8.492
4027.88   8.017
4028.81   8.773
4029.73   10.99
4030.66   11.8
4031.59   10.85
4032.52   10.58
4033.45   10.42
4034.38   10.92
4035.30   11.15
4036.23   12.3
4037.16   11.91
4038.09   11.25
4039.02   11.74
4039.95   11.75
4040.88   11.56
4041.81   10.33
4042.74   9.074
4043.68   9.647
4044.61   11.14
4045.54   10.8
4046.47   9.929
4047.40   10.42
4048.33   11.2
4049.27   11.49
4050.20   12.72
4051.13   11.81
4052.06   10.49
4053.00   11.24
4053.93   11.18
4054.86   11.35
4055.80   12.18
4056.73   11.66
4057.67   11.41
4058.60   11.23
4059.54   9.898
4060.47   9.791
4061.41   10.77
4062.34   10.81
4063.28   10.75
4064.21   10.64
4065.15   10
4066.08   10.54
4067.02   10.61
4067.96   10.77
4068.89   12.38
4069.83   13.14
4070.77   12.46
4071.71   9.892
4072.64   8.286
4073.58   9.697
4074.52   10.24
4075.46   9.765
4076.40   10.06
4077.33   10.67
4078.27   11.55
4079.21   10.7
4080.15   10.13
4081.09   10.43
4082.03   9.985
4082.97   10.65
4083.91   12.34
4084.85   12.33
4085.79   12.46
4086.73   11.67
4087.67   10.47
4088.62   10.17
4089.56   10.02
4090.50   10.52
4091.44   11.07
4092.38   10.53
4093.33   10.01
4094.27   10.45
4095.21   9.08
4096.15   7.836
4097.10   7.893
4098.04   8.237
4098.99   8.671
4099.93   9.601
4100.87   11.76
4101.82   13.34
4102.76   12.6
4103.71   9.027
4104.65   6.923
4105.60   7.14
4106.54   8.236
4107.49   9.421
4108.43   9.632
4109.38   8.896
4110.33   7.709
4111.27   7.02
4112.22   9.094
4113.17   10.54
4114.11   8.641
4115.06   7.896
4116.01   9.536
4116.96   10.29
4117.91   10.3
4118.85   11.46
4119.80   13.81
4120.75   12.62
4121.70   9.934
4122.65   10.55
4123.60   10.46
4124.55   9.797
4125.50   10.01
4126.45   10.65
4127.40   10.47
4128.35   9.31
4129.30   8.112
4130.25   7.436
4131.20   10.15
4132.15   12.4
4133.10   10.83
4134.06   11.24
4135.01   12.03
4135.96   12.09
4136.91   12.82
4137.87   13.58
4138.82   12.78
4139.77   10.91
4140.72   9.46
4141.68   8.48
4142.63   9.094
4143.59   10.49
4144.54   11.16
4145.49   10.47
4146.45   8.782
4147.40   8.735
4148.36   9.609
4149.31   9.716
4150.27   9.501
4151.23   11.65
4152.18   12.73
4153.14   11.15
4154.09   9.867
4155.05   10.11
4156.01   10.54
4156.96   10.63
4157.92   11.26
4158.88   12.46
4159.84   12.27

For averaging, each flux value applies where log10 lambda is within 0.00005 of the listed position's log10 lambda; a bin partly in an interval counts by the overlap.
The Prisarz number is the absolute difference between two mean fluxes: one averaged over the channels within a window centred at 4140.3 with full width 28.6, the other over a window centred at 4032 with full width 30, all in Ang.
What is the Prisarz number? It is 0.37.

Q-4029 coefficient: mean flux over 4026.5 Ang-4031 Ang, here 9.6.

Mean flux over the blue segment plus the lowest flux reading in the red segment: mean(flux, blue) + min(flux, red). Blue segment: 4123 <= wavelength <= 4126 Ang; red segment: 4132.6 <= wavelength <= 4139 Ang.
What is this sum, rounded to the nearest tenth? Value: 20.9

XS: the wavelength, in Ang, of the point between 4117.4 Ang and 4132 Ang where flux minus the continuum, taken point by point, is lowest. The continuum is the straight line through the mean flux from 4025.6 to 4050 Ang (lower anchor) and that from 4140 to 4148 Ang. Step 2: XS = 4130.25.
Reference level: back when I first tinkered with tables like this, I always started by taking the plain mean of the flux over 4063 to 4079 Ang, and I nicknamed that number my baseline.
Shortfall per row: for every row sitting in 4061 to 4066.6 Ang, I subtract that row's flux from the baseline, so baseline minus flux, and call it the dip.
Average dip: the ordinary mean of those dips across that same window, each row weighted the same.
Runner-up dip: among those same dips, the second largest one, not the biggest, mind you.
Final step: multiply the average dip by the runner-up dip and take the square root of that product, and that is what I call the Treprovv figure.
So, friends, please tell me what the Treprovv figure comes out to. 0.1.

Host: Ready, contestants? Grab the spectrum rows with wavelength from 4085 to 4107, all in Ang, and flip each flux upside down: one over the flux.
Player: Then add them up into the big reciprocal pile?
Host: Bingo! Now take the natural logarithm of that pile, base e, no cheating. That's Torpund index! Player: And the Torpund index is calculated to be 0.87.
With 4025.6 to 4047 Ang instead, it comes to 0.79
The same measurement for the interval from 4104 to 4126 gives 0.91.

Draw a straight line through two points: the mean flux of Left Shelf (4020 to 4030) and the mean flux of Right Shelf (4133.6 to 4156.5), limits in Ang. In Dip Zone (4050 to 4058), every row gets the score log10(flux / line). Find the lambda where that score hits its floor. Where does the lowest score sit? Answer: 4052.06 Ang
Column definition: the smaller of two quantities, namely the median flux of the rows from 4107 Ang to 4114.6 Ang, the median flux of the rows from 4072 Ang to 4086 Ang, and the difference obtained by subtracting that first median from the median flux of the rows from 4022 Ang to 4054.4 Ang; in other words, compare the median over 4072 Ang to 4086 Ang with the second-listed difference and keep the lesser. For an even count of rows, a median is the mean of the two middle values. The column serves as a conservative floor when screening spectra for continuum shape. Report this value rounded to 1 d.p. 2.0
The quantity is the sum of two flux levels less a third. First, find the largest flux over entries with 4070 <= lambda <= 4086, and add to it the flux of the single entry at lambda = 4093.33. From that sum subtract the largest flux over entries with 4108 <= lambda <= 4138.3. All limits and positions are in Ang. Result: 8.7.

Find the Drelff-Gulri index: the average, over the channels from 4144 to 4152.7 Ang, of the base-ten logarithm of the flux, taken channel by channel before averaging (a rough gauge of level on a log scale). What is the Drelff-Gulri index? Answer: 1.01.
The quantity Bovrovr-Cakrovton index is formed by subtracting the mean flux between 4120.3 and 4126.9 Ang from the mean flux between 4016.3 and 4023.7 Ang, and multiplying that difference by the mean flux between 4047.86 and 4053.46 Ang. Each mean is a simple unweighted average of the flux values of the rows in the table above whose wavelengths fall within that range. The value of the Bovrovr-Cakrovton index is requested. 19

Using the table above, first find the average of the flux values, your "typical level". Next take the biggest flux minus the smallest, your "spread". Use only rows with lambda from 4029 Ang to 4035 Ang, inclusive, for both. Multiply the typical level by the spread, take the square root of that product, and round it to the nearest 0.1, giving 3.9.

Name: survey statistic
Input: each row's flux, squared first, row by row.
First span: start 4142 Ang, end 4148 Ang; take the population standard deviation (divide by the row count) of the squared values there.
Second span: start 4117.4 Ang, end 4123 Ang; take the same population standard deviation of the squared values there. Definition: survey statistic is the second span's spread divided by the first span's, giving 1.7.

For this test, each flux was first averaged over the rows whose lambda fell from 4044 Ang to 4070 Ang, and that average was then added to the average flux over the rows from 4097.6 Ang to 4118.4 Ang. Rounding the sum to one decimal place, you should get 20.4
